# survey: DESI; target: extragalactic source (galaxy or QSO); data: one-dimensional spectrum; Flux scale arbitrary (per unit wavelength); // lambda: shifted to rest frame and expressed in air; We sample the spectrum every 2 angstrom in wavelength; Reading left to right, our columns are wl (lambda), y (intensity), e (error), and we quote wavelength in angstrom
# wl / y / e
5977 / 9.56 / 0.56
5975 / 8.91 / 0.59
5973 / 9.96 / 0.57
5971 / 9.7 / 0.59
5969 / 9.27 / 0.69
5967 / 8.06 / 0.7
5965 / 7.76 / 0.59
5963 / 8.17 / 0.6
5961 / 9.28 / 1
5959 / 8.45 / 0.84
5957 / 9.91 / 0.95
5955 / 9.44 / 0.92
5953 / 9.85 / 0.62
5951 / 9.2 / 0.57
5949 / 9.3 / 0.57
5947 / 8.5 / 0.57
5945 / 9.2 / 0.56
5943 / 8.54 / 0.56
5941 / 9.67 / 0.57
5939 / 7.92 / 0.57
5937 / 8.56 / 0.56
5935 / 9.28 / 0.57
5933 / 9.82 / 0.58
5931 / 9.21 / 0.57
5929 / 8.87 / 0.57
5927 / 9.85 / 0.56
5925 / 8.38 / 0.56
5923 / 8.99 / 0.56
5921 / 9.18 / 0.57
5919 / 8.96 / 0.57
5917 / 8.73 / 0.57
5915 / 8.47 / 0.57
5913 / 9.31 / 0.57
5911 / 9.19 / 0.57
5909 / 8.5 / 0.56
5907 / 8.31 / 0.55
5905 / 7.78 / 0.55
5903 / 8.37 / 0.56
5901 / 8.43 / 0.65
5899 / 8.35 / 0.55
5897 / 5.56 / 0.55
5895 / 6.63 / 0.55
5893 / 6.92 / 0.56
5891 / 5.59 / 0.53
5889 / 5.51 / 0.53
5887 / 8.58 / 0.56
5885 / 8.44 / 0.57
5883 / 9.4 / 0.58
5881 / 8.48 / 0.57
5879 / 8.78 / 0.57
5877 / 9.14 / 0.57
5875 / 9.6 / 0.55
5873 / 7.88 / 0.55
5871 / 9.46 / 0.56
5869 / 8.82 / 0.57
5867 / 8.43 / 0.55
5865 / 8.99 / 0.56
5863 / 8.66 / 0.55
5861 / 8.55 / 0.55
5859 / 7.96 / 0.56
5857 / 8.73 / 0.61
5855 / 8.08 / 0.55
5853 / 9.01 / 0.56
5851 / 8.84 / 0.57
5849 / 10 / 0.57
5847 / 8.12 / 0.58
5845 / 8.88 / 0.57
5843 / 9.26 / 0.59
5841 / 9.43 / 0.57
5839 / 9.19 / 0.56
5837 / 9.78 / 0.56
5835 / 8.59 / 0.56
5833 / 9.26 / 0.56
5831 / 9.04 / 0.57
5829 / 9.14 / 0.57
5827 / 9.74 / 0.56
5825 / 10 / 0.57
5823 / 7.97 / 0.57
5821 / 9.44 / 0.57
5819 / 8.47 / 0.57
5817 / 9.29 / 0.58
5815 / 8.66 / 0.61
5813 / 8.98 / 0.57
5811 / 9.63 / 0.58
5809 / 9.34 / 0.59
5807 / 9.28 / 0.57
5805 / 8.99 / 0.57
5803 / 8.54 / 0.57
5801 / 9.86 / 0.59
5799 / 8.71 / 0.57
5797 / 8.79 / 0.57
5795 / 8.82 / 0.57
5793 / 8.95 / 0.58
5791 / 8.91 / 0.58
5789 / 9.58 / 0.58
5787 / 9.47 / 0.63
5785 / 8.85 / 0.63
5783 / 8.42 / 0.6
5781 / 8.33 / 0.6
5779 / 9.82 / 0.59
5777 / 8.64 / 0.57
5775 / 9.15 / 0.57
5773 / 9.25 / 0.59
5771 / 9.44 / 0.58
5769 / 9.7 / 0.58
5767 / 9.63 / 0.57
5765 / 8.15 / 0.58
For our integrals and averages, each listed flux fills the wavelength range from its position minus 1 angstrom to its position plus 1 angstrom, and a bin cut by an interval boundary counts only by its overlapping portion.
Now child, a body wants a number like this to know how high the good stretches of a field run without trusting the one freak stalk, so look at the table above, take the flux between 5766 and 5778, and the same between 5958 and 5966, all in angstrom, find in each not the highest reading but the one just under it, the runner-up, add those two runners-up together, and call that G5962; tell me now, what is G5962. 18.1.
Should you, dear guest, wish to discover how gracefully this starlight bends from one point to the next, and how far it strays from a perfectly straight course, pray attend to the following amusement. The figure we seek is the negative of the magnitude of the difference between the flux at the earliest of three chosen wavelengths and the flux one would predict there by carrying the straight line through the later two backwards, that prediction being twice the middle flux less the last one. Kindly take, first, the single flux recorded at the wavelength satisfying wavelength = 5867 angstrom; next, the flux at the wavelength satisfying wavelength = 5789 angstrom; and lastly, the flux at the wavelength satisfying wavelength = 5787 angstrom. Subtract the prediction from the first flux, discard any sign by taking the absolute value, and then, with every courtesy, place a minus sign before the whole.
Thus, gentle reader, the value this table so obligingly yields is -1.3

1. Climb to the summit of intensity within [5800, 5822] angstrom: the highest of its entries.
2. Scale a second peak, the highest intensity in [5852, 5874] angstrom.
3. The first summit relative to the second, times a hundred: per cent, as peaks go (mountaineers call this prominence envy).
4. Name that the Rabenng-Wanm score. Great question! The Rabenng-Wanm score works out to 104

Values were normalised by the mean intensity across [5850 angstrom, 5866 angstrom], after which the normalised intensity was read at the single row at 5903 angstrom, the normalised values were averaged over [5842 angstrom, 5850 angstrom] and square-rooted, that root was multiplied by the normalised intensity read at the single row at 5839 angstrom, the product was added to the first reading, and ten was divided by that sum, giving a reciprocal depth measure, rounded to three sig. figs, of 4.83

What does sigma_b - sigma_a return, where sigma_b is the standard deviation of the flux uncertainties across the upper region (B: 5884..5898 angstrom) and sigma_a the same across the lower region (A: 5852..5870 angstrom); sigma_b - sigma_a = 0.00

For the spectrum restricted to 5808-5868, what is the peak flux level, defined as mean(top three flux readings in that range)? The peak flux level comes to 9.93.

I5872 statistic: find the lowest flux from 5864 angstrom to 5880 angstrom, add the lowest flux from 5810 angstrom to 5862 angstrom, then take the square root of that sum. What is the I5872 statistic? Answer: 3.98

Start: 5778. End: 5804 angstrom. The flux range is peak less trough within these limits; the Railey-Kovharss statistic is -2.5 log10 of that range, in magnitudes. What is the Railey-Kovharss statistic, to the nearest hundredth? -0.46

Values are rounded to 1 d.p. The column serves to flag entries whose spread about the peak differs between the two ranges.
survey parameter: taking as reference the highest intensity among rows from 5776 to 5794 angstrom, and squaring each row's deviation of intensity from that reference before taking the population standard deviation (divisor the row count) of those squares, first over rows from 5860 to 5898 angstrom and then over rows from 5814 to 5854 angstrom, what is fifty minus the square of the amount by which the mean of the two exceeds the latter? 42.6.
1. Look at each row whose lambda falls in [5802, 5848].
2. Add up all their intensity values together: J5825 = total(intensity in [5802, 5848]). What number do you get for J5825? 209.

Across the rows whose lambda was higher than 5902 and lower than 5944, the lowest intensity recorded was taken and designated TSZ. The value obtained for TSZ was 7.78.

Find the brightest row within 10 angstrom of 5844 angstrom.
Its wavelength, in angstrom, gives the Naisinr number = 5849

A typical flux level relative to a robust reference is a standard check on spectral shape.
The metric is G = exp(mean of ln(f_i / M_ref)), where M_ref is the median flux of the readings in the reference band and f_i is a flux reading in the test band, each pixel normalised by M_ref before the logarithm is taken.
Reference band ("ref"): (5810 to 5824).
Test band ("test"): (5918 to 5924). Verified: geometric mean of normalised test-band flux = 1.01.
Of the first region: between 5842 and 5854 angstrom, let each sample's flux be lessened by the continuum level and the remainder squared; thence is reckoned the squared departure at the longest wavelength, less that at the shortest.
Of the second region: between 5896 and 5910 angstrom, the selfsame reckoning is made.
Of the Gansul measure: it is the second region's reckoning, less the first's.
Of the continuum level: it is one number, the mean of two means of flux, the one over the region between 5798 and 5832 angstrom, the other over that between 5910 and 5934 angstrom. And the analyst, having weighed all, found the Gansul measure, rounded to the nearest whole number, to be -12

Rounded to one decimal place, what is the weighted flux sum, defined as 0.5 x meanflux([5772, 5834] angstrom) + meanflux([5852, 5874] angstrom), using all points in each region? 13.1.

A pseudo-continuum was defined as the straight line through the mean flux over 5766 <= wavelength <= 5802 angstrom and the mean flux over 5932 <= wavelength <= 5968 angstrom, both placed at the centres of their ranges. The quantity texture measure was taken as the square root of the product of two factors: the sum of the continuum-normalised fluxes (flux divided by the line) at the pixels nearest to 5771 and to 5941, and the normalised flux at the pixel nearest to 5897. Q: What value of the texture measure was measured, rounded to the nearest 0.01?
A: 1.14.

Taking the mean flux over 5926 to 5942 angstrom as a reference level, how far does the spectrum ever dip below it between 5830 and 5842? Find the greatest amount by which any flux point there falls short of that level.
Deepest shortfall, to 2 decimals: 0.56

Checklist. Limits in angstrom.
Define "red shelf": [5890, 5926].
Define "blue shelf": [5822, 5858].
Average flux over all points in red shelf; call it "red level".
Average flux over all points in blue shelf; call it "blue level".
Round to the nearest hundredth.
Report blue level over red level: 1.12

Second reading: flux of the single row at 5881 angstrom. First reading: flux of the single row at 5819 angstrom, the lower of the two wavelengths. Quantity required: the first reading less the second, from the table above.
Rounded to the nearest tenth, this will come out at 0.0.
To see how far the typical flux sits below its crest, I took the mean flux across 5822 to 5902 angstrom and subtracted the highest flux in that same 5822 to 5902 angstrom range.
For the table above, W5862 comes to -1.5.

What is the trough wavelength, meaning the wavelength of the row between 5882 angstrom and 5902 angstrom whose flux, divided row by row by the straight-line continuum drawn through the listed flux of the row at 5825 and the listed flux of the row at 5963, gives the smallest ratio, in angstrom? 5889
